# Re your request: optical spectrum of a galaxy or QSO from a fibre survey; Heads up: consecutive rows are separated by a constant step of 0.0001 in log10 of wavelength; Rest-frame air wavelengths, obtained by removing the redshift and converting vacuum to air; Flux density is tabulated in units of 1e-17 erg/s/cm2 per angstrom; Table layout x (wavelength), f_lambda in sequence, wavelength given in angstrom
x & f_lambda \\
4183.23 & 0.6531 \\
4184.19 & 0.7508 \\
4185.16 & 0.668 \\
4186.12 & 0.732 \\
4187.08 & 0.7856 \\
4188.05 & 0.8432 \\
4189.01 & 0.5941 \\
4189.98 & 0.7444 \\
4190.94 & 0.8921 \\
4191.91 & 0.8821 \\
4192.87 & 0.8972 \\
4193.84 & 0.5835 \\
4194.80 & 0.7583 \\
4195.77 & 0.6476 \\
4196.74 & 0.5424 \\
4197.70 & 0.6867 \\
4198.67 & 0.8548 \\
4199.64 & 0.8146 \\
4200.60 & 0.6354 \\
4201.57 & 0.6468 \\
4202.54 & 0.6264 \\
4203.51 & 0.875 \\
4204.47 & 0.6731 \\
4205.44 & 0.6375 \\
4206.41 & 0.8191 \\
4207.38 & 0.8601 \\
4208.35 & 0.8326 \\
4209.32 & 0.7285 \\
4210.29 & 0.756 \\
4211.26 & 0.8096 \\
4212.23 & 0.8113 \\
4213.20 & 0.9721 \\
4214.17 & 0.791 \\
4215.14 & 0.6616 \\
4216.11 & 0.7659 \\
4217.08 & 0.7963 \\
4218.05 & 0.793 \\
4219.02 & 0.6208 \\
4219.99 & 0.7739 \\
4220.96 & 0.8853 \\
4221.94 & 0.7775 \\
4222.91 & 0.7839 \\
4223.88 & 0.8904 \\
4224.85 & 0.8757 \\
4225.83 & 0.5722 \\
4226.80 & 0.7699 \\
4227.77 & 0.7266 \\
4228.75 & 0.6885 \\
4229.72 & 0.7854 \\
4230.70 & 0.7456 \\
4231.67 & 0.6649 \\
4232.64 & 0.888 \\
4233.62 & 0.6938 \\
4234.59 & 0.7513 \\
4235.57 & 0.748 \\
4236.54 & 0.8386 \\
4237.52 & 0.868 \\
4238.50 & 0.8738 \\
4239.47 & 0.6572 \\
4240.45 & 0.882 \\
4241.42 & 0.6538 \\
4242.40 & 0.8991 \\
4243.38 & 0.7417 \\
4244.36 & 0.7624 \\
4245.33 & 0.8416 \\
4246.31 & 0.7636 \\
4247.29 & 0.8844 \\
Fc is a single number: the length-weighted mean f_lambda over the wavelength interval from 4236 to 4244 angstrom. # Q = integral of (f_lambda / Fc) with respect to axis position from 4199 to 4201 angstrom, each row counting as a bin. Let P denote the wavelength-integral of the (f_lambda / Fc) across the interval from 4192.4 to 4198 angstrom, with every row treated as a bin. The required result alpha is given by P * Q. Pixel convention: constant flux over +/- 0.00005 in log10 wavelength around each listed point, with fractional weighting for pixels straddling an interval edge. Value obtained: 9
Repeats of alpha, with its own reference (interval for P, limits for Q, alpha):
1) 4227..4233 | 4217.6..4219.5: 9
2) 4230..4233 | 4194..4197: 7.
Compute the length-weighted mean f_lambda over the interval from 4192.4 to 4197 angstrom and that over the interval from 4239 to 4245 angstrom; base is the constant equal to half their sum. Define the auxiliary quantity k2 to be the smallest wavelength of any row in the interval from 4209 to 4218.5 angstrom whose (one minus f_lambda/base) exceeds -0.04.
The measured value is 4209.32 angstrom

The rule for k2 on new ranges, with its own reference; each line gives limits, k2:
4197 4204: 4197.70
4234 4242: 4234.59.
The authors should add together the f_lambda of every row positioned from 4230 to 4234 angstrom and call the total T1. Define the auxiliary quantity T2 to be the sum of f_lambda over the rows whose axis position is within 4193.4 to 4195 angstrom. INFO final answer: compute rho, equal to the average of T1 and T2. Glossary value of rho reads 2.2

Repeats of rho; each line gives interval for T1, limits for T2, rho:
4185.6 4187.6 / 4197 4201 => 2.3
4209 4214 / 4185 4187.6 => 3.1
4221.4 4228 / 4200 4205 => 4.4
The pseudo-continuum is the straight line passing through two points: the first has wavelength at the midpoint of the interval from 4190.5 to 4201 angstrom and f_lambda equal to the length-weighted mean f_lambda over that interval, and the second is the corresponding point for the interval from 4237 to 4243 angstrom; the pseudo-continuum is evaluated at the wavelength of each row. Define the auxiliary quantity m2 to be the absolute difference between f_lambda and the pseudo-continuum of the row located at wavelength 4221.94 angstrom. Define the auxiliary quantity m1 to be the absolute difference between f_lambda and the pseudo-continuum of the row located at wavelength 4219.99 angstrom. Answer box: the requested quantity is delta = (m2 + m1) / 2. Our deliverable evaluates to 0.00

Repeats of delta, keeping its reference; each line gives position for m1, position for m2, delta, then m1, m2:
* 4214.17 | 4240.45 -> 0.05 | 0.02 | 0.08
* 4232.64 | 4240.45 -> 0.09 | 0.09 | 0.08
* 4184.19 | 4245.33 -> 0.03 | 0.02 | 0.03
